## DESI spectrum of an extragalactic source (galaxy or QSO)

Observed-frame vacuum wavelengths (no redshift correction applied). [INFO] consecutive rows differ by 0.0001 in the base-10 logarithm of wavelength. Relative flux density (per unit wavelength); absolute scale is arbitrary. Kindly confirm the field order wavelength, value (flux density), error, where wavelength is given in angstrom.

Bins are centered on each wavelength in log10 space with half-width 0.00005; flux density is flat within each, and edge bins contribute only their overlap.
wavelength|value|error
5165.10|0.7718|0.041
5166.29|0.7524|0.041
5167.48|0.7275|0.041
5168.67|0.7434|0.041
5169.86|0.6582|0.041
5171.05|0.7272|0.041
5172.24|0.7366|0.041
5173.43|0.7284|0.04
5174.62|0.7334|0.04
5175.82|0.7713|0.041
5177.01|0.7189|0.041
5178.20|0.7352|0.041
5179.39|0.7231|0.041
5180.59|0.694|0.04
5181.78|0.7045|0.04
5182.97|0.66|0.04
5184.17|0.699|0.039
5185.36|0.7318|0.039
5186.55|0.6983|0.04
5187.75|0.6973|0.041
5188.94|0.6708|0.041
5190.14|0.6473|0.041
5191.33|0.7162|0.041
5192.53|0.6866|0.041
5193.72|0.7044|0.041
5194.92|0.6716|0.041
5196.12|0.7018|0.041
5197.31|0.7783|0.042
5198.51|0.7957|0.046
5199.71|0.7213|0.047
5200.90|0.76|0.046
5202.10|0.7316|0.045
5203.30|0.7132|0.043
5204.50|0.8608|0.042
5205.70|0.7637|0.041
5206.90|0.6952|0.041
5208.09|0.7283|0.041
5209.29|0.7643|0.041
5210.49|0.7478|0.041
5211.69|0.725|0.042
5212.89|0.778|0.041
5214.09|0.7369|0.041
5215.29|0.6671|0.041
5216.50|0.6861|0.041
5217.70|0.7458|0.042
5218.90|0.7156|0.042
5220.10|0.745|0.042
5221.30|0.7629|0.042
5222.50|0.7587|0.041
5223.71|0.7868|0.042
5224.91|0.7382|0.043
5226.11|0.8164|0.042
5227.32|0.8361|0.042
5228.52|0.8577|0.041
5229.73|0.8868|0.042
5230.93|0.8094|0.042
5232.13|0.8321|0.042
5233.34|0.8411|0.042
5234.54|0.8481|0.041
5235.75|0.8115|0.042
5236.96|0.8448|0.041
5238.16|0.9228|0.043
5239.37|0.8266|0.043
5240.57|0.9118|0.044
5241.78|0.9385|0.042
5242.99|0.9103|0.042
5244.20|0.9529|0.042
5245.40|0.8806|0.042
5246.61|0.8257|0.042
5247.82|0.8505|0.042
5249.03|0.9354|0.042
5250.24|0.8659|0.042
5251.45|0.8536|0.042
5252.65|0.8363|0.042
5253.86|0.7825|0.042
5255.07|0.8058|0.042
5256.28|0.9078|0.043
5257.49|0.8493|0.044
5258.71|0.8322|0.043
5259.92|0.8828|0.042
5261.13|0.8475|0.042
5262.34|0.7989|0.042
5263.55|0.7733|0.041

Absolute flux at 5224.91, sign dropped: 0.74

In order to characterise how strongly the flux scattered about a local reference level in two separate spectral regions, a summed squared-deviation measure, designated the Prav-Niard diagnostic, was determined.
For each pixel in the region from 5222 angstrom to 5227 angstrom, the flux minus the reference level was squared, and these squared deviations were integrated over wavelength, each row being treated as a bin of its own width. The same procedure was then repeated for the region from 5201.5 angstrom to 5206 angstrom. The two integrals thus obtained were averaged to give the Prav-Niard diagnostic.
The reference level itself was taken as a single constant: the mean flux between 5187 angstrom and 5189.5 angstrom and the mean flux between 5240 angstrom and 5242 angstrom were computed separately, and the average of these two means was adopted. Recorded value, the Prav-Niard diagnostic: 0.015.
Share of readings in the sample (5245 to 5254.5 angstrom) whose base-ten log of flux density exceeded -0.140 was 1.0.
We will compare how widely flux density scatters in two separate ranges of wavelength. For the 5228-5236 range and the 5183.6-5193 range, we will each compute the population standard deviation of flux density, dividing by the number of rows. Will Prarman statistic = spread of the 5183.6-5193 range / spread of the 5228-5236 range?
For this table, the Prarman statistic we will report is 1.0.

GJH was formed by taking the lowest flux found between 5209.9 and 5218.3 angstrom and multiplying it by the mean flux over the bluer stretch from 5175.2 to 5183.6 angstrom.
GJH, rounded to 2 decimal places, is 0.48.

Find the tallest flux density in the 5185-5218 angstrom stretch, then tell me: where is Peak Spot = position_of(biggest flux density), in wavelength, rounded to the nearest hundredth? 5204.50 angstrom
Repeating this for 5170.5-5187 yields 5175.82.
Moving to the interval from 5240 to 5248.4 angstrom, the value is 5244.20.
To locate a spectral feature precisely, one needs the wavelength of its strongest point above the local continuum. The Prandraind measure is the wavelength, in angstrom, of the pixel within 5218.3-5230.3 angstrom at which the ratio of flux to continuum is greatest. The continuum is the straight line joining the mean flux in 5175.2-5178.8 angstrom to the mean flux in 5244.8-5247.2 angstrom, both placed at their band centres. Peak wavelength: 5229.73 angstrom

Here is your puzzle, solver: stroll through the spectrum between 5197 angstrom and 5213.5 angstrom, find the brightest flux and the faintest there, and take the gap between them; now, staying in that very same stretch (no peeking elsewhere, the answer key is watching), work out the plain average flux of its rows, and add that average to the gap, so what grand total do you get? 0.92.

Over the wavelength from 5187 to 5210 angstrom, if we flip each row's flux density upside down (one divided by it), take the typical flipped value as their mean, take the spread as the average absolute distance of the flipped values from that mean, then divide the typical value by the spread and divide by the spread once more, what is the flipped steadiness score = 270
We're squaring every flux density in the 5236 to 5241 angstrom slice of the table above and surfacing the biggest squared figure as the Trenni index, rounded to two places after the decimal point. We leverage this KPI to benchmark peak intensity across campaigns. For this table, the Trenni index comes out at 0.85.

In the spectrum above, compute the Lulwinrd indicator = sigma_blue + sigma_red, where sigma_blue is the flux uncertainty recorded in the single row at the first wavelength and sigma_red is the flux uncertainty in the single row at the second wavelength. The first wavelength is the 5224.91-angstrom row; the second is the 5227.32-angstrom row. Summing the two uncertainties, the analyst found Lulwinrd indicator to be 0.0850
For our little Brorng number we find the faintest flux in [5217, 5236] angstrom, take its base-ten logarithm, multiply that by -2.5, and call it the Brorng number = 0.36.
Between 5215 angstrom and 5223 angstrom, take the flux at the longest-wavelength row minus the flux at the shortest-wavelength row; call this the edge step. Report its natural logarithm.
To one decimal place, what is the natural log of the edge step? -2.4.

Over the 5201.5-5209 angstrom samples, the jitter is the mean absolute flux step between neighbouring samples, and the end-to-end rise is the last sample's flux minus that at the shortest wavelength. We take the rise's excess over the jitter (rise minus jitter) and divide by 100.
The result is -0.0008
